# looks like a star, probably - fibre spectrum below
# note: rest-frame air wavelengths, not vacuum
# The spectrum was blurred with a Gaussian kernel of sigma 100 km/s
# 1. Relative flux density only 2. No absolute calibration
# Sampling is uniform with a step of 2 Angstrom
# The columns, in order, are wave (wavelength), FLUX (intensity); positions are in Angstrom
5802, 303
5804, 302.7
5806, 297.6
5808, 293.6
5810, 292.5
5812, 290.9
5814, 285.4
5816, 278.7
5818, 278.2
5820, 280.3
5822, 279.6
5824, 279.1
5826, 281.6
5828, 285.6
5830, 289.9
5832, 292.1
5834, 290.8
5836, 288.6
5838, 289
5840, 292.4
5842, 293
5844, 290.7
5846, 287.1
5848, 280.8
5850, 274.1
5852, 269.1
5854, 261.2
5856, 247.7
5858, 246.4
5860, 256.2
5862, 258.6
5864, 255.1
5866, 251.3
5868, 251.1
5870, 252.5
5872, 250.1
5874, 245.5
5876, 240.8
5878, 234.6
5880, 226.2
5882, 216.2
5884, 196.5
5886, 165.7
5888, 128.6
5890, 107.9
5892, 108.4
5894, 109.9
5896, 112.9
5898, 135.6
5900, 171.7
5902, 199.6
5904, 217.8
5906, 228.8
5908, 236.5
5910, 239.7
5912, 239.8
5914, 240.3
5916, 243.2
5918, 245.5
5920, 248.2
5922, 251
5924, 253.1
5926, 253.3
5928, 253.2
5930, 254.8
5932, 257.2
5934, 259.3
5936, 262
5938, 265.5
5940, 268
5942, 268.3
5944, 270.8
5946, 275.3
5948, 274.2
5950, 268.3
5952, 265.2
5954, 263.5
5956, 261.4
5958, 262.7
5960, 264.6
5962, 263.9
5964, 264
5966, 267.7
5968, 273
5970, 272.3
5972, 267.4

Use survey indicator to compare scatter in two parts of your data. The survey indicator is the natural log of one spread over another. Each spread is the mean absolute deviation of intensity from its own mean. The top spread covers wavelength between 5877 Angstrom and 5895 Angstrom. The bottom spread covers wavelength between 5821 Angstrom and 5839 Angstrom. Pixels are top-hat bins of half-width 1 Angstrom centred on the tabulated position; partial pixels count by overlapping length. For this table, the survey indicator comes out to 2.4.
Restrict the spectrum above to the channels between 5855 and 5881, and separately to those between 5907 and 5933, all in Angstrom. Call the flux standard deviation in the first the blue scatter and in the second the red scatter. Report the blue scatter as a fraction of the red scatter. 1.3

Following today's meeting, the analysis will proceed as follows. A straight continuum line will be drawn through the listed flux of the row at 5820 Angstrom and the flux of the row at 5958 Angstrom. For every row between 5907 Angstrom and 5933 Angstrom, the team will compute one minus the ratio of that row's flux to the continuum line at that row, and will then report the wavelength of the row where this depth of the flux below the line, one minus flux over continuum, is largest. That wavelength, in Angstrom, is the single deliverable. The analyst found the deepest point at 5908 Angstrom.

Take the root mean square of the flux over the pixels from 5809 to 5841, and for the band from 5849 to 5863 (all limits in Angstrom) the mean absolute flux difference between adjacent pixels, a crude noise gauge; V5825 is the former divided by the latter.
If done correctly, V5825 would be 43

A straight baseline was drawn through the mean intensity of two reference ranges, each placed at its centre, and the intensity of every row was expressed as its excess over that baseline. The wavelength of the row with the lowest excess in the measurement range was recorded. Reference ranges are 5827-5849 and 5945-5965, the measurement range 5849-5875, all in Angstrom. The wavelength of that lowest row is 5858 Angstrom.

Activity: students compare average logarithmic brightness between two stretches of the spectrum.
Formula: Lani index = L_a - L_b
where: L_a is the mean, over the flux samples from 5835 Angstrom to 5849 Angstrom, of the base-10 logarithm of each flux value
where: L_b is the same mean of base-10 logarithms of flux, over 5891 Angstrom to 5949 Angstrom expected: 0.11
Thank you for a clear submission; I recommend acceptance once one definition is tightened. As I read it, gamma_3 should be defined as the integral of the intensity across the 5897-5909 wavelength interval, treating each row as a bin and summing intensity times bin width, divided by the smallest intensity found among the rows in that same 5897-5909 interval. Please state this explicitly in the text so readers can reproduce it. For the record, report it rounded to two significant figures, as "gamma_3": 18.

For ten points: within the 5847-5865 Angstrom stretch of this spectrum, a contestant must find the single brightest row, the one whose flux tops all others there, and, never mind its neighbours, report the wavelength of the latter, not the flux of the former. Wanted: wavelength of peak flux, 5848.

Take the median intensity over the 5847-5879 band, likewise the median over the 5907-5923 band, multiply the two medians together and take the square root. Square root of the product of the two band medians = 247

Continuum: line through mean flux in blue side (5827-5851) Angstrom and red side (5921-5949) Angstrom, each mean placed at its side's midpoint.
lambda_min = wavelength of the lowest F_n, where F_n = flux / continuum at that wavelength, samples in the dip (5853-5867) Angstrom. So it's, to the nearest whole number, 5858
